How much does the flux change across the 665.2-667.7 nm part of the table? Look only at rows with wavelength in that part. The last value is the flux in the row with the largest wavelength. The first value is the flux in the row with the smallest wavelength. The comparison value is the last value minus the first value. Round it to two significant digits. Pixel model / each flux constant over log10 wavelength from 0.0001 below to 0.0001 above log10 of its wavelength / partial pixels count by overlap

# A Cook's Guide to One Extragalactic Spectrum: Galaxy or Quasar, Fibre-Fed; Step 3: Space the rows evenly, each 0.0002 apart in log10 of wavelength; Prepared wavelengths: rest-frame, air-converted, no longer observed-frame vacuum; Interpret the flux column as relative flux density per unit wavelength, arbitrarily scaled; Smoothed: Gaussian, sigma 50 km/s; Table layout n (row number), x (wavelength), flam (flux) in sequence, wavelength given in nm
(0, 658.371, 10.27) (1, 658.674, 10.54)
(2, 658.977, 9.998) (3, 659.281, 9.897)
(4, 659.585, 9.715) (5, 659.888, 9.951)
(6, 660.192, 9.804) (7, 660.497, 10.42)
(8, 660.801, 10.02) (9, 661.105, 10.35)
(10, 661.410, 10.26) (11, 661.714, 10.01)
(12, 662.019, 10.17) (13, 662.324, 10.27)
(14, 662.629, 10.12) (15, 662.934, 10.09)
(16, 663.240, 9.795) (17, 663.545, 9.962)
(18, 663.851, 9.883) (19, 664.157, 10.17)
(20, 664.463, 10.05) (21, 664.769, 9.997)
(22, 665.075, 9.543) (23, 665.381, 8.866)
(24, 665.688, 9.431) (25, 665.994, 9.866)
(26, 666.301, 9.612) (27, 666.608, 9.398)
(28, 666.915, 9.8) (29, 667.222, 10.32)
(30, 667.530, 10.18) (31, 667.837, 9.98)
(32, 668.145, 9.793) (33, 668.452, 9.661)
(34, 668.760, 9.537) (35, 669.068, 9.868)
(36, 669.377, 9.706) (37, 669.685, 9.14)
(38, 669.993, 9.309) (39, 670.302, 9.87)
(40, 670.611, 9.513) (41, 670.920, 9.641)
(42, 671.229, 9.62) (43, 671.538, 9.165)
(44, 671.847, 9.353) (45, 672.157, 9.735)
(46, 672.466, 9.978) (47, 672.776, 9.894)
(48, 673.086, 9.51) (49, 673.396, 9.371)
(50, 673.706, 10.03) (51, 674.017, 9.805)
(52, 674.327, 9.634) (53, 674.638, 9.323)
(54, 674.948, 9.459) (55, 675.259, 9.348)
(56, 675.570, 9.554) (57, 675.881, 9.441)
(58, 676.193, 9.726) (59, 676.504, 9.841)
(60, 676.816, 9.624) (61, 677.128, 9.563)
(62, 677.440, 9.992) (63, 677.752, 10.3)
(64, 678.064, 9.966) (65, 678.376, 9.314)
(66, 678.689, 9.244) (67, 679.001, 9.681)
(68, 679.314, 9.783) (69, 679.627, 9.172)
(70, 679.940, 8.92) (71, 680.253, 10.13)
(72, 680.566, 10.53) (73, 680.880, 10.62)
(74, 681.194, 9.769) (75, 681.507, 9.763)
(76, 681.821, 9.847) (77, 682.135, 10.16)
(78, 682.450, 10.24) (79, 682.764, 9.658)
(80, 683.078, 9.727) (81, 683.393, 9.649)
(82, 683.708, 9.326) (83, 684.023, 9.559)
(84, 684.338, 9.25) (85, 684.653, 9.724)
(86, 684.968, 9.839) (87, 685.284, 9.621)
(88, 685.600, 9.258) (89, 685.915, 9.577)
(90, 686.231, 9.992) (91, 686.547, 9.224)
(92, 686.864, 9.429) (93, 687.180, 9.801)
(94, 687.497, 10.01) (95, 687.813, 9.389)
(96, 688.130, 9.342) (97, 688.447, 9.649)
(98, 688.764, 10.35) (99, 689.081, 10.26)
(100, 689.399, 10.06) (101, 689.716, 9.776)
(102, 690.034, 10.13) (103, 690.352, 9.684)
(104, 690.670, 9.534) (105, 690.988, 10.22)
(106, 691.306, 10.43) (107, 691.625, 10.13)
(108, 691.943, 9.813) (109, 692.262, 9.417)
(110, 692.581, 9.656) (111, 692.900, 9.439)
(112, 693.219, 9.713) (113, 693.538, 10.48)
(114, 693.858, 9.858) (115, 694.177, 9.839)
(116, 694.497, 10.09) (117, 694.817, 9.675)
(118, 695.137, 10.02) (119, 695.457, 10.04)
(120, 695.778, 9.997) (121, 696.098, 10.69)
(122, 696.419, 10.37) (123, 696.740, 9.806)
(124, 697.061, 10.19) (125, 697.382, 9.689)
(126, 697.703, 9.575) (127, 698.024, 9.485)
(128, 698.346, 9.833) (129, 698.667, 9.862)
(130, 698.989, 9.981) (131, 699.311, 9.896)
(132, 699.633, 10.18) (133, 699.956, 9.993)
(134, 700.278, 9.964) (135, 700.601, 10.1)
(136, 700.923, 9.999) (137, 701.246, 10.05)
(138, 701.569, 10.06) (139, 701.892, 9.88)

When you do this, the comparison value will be 1.3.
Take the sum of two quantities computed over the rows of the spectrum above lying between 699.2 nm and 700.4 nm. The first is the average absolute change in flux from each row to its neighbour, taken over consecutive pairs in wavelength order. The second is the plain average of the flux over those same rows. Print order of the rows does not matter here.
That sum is 10.2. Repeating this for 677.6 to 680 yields 9.9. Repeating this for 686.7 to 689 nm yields 10.1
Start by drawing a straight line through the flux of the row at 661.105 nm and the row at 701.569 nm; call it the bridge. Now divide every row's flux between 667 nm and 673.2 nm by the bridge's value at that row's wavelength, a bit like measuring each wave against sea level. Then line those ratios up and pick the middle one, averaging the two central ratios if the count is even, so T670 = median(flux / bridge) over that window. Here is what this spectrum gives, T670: 0.941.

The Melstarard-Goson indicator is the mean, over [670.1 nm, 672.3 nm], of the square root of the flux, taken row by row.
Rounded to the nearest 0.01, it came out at 3.09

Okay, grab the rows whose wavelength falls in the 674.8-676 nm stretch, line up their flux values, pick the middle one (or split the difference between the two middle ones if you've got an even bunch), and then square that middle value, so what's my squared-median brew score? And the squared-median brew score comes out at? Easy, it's 89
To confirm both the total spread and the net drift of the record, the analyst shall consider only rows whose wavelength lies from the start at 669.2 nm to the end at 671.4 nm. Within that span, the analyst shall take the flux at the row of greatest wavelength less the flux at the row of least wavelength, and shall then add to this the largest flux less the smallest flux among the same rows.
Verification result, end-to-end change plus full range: 0.64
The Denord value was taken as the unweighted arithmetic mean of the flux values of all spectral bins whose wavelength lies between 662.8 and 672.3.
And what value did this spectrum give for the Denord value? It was 9.70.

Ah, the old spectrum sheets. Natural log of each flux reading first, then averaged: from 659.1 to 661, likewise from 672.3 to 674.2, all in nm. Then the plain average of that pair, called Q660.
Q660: 2.29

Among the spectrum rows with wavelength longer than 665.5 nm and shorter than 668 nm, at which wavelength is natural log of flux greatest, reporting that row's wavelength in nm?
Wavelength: 667.222 nm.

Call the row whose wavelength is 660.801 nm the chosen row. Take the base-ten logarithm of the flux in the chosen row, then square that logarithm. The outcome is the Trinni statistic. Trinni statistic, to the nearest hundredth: 1.00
